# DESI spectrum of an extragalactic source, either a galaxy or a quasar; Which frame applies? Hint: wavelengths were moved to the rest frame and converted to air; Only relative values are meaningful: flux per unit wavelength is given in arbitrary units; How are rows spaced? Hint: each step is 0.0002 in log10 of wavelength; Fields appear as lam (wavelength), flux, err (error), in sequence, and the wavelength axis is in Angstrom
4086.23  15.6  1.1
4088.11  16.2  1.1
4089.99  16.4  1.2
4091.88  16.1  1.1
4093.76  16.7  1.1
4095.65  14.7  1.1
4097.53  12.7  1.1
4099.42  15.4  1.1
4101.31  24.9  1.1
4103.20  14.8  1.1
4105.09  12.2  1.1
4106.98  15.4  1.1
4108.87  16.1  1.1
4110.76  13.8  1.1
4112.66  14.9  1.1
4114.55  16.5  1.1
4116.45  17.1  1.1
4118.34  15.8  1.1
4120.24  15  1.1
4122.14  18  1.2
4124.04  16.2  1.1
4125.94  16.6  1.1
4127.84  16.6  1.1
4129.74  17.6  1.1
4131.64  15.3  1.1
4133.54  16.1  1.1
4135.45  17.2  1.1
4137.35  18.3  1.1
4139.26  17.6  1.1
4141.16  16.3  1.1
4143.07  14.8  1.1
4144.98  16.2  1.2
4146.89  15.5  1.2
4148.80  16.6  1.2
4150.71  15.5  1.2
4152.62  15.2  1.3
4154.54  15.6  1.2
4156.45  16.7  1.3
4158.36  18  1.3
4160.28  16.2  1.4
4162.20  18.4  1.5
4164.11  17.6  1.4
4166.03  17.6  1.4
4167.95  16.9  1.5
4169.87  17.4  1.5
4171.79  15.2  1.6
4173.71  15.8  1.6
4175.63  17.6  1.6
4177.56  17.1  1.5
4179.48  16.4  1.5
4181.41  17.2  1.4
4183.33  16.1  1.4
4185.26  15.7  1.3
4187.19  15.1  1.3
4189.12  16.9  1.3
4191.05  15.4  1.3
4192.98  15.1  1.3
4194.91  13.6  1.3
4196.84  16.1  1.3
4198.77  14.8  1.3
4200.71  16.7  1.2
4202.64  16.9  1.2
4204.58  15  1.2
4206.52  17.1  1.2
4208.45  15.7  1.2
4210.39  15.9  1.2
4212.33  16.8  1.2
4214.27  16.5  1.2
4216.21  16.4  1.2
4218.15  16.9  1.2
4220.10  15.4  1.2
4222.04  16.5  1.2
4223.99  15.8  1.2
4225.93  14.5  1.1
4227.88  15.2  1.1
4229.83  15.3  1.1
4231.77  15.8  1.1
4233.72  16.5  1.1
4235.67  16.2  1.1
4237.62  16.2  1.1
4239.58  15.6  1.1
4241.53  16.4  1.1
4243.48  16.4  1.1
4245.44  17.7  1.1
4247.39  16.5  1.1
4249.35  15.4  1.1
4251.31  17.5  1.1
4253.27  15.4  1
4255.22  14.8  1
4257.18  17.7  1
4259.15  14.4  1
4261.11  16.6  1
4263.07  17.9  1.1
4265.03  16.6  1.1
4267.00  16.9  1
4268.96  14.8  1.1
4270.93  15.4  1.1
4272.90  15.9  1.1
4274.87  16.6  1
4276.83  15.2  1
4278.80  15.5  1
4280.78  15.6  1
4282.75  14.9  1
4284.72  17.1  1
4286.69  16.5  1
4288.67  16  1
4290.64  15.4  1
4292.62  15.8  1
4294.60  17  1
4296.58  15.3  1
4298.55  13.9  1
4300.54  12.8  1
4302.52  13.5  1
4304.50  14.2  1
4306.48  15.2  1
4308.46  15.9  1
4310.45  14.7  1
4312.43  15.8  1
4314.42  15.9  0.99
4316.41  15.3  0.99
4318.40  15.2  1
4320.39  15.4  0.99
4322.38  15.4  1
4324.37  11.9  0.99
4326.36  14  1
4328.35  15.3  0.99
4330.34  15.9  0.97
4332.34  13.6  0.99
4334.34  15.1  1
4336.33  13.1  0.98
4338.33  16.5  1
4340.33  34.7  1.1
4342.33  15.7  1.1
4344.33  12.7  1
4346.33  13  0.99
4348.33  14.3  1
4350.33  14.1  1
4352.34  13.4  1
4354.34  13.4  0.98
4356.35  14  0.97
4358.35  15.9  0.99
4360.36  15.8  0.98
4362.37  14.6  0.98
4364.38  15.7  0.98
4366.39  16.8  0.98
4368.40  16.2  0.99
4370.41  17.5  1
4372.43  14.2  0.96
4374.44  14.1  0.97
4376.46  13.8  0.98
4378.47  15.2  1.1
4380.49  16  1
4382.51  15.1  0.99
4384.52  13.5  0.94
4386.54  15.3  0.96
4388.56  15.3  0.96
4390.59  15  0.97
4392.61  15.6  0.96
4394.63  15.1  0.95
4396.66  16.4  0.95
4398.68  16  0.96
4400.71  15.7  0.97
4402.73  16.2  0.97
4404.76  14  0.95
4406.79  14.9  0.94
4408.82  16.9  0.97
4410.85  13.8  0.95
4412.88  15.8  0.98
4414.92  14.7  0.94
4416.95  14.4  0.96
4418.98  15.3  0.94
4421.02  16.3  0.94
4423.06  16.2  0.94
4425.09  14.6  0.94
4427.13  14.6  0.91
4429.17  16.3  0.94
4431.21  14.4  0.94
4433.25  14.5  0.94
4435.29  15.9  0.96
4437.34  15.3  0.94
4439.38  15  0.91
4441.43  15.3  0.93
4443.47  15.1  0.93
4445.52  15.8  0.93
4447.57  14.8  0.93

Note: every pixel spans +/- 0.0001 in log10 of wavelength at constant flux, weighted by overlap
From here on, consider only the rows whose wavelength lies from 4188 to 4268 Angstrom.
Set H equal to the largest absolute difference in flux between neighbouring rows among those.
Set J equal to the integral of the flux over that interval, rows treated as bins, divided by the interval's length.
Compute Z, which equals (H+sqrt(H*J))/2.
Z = 5.3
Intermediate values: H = 3.3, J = 16.1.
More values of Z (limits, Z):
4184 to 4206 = 4.4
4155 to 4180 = 4.2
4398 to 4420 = 5.0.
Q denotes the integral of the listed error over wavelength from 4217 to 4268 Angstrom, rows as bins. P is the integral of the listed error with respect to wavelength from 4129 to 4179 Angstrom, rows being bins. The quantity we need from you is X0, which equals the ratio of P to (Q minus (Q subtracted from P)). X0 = 1.4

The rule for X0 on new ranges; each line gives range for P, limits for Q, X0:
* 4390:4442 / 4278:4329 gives 0.9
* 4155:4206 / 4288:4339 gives 2.2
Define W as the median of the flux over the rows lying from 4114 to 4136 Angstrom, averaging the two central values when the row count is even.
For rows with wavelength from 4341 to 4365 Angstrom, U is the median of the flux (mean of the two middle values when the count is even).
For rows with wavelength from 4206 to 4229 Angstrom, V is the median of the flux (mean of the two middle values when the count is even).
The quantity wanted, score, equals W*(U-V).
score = -32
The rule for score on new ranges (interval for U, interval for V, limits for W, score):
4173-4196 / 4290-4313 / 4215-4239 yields 11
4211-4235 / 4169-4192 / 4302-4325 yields -2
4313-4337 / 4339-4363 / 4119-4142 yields 17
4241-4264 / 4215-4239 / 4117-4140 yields 7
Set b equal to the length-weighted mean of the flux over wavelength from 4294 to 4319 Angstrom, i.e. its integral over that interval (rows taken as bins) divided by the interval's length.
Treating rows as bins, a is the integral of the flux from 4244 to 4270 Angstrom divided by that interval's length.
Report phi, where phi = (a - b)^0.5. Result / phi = 1.17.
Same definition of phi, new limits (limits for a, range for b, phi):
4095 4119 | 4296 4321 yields 0.94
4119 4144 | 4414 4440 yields 1.17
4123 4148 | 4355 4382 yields 1.08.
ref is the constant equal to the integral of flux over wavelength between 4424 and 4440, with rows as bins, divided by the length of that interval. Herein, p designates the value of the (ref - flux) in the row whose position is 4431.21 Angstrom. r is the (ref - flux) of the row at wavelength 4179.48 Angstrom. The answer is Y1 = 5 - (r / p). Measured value 6.9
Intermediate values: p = 1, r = -1.3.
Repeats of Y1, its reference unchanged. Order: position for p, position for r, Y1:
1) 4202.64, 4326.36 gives 5.6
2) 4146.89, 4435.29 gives 3.0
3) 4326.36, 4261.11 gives 6.4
